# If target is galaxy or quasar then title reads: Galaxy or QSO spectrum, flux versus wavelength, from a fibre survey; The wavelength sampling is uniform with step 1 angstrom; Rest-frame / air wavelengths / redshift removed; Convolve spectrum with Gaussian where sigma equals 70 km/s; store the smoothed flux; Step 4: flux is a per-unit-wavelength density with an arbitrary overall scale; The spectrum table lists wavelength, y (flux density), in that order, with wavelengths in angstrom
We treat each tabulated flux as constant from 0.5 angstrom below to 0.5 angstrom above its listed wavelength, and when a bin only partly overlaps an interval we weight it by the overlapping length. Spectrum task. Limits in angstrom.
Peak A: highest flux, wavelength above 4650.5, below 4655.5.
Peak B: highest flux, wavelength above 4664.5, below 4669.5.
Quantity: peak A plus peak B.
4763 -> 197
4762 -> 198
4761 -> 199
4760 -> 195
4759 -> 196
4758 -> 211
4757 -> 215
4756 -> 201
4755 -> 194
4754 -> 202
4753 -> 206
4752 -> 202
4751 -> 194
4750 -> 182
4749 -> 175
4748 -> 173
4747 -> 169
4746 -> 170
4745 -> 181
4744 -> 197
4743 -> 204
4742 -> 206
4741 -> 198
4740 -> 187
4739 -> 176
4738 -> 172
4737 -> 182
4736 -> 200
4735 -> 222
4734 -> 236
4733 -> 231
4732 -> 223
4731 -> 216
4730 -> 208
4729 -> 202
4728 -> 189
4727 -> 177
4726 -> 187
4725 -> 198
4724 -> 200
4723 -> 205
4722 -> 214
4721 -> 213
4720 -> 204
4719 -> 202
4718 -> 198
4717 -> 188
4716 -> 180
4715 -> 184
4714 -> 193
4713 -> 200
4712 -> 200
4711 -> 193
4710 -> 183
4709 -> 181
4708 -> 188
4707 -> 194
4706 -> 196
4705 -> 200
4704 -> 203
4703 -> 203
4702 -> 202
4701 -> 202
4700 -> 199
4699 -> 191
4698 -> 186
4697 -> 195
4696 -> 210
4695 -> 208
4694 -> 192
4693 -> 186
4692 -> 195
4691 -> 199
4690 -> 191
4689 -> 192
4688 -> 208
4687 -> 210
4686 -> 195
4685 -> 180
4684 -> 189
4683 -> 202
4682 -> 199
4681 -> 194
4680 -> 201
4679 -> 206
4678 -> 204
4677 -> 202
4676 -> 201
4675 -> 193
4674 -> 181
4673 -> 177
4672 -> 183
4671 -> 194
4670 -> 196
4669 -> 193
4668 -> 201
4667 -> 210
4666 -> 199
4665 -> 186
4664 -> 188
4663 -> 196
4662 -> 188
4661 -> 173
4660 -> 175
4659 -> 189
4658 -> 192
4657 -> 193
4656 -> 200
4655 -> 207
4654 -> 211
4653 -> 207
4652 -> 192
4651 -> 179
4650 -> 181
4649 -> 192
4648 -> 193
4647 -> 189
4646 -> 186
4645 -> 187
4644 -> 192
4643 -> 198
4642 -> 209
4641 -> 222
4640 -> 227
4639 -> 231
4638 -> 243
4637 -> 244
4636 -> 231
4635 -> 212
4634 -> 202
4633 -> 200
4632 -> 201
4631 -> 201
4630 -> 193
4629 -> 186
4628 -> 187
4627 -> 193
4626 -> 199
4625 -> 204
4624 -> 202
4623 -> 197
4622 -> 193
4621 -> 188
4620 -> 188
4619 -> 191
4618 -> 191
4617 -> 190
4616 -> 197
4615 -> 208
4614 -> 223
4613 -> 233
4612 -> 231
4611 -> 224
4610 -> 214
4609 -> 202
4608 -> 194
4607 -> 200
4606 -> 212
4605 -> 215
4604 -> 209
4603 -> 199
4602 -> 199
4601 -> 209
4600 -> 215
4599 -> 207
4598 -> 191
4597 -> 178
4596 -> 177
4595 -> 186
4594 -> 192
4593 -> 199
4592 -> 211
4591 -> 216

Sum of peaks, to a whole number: 421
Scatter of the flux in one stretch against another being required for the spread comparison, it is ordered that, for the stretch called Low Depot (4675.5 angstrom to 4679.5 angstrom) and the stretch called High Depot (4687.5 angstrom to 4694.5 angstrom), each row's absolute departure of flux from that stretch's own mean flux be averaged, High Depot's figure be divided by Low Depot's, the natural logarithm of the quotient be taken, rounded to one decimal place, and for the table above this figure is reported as 1.1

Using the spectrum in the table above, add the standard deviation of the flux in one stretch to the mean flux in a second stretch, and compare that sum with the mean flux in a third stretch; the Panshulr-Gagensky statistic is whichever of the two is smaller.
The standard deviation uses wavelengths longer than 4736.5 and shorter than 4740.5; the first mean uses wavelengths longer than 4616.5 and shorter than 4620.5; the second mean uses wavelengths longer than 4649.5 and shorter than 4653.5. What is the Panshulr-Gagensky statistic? 190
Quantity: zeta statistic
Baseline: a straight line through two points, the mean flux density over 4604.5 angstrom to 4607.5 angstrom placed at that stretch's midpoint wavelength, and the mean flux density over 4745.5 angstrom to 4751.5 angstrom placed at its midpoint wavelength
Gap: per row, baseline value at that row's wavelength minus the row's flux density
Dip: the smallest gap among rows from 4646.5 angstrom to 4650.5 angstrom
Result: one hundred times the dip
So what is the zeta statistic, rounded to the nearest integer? 662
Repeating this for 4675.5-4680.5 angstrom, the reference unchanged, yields -1331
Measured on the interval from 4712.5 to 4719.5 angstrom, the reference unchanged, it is -1824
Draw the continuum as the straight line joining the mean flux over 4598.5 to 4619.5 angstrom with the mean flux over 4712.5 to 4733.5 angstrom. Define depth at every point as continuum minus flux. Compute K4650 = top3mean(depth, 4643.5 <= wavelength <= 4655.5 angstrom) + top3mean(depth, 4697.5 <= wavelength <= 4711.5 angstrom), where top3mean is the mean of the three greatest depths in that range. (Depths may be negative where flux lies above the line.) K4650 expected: 42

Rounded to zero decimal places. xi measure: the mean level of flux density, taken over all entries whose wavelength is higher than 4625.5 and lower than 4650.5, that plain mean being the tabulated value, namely 204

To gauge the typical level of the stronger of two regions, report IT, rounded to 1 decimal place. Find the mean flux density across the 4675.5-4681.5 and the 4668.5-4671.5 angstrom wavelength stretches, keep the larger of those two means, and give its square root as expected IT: 14.2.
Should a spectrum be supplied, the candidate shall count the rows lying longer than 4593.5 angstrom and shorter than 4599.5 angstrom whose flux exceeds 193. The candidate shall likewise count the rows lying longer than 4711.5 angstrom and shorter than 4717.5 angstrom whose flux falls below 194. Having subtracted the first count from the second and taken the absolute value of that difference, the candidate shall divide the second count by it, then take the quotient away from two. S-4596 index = 1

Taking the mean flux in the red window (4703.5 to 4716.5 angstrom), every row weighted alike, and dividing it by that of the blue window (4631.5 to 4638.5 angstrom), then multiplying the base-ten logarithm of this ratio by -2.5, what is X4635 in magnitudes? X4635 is 0.143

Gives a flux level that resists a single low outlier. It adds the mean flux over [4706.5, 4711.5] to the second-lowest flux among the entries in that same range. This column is 371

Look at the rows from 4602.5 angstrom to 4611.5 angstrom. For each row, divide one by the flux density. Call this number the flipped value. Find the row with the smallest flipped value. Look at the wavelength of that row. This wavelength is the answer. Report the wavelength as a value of 4611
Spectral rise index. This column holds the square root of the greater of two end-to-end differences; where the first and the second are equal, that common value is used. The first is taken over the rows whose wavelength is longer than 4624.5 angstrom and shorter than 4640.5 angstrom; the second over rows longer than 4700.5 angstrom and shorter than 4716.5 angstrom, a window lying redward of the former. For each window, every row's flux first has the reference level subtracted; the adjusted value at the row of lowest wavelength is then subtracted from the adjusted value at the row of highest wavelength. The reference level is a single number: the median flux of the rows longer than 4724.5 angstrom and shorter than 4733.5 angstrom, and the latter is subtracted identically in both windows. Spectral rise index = 4.8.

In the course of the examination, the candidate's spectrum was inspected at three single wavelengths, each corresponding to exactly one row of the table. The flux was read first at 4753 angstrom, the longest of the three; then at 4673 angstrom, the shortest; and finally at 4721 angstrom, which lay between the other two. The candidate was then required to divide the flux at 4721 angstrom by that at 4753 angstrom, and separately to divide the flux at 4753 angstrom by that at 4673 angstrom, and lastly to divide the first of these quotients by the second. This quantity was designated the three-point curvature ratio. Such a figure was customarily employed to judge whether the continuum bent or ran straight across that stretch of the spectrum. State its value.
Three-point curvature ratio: 0.89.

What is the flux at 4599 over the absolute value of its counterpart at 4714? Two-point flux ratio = 1.07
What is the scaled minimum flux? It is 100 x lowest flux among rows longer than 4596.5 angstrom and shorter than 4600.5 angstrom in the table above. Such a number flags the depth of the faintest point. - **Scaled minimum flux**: 17800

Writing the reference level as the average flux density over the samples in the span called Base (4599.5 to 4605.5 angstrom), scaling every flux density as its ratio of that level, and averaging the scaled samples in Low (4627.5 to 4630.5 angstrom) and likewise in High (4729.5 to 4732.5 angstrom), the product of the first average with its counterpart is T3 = 0.94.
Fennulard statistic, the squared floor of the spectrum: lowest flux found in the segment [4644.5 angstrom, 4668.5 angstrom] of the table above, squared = 29929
